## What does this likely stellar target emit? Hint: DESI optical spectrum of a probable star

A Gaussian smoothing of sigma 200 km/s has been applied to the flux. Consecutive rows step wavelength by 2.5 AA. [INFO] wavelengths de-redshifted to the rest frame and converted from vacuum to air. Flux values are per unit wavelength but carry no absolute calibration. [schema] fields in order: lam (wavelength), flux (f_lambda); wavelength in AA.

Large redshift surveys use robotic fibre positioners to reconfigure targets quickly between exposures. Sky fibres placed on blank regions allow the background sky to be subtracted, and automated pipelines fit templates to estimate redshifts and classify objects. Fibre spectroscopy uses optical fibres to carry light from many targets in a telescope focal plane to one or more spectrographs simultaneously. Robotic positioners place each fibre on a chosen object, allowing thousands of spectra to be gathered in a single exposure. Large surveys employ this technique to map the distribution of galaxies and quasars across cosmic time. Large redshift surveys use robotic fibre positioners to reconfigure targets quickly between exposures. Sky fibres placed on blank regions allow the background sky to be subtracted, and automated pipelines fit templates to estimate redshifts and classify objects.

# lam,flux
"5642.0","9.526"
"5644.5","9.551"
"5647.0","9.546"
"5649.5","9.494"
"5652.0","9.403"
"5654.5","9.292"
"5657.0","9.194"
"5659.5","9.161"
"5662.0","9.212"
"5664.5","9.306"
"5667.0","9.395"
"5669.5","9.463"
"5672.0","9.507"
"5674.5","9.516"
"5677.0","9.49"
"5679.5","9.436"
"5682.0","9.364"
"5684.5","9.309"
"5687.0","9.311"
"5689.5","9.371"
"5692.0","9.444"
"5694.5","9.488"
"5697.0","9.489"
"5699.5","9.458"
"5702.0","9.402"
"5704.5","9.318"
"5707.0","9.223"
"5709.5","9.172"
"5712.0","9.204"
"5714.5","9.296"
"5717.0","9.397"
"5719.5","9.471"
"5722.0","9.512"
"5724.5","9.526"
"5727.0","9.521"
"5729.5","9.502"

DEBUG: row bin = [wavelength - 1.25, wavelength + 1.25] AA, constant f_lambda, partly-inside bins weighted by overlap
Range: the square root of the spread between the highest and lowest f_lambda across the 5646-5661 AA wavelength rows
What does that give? 0.62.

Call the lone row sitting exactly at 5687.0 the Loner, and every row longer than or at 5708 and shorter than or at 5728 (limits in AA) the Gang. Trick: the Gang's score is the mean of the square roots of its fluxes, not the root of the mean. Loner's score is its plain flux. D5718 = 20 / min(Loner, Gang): 6.53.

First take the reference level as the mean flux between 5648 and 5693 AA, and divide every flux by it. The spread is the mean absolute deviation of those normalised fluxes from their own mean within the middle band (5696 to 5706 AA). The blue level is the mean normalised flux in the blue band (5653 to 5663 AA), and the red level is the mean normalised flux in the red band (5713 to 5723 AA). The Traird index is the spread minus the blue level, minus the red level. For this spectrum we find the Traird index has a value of -1.98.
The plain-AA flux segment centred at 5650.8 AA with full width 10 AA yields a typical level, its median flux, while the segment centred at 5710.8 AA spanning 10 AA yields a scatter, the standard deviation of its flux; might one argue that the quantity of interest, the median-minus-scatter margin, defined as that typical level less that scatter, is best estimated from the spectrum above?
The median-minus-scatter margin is 9.40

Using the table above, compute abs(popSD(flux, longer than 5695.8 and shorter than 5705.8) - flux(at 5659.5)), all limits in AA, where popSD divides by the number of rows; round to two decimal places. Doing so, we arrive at 9.10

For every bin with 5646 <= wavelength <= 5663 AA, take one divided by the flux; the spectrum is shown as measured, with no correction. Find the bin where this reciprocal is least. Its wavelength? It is 5647.0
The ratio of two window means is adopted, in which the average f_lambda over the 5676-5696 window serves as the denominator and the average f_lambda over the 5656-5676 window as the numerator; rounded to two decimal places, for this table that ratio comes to 0.99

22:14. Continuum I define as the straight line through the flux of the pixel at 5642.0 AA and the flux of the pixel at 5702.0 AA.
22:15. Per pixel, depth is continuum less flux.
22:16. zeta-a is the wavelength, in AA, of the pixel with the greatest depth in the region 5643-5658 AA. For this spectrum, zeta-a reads 5657.0 AA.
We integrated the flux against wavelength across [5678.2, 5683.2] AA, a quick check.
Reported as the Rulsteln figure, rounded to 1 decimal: 47.0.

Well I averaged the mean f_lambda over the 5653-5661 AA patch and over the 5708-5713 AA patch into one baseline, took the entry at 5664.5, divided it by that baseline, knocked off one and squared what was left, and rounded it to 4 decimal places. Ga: 0.0001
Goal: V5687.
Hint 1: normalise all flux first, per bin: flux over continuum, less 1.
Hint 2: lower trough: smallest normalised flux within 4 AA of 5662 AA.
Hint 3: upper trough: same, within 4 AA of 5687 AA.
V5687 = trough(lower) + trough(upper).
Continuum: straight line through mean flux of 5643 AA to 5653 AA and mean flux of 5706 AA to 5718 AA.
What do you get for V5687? -0.037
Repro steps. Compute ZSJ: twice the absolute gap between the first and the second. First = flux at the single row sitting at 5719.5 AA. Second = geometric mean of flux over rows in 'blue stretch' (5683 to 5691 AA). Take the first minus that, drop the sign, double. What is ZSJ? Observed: 0.28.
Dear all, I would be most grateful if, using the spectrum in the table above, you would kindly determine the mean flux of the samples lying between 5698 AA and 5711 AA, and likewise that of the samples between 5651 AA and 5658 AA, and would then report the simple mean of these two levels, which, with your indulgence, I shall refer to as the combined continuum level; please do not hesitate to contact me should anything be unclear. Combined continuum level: 9.31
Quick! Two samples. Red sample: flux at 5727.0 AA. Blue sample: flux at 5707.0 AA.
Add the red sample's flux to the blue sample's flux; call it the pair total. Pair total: 18.7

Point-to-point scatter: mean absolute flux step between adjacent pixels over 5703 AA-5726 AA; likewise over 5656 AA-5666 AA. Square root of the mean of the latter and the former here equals 0.247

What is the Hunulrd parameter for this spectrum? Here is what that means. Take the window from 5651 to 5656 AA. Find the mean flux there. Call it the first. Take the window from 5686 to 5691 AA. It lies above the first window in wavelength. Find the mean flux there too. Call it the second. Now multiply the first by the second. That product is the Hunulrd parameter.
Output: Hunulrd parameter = 87.3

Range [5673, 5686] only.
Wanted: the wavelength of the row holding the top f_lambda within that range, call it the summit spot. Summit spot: 5674.5 AA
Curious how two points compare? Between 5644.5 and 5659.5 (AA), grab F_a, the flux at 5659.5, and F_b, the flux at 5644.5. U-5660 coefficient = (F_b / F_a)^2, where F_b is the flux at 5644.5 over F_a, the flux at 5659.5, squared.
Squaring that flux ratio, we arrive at 1.09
